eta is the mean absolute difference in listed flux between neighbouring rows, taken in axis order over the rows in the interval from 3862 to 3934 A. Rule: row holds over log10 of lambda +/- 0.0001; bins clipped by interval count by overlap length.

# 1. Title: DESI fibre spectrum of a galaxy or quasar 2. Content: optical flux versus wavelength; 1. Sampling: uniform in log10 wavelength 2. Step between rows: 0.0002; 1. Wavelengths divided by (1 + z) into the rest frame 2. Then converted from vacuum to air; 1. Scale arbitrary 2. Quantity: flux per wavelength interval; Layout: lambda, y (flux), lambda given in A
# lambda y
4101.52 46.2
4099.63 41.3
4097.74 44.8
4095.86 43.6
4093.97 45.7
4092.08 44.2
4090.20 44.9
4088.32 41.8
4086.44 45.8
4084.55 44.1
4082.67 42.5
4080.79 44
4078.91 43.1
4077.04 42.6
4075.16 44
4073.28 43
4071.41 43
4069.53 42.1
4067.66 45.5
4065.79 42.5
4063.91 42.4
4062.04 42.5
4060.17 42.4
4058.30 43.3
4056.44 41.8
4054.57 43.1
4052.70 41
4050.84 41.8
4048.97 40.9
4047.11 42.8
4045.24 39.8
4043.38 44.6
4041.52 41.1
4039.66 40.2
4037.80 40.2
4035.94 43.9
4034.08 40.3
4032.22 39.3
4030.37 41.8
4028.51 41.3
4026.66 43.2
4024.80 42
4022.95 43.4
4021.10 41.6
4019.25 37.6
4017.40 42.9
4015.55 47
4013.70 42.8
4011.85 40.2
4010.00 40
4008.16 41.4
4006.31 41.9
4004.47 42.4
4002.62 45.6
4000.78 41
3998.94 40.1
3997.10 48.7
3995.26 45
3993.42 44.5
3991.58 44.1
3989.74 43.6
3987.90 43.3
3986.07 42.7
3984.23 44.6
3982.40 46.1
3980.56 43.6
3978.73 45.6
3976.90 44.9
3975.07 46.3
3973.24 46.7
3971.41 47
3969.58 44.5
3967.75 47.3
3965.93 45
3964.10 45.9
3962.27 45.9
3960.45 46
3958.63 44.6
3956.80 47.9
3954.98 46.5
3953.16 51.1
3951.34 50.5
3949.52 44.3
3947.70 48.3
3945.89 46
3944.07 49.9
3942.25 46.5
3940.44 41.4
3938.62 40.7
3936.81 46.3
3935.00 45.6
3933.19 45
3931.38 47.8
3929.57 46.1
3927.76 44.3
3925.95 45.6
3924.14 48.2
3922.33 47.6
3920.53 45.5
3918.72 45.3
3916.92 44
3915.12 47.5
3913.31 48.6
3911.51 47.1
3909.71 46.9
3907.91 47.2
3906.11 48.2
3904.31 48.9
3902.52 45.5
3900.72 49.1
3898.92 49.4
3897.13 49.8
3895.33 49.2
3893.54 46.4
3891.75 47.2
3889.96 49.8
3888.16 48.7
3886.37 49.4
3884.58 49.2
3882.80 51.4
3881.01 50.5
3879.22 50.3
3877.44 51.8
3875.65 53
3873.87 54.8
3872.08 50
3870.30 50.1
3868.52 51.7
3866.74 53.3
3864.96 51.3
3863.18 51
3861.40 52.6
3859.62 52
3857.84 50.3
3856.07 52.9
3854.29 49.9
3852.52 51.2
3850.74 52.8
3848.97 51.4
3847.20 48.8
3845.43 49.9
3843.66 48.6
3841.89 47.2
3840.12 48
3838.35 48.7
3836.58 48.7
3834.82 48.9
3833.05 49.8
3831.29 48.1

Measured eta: 1.5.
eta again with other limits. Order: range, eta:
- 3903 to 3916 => 0.8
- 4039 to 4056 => 2.2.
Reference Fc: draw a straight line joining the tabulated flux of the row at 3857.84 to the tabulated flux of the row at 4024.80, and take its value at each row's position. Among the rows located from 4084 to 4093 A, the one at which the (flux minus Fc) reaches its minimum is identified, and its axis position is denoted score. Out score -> 4088.32 A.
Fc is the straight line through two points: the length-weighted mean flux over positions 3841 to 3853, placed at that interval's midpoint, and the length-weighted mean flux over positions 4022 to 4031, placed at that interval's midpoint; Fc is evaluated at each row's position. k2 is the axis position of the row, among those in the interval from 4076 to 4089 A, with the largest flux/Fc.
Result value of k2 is 4086.44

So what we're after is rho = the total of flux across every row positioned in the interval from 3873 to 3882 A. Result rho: 260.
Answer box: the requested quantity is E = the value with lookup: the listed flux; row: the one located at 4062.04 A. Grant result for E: 42.5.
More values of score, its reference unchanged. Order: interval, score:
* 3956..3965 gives 3958.63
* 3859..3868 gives 3863.18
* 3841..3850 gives 3841.89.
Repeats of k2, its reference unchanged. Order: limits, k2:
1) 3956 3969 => 3956.80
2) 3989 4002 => 3997.10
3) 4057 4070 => 4067.66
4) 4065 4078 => 4067.66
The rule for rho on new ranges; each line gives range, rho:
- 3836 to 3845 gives 241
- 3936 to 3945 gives 225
